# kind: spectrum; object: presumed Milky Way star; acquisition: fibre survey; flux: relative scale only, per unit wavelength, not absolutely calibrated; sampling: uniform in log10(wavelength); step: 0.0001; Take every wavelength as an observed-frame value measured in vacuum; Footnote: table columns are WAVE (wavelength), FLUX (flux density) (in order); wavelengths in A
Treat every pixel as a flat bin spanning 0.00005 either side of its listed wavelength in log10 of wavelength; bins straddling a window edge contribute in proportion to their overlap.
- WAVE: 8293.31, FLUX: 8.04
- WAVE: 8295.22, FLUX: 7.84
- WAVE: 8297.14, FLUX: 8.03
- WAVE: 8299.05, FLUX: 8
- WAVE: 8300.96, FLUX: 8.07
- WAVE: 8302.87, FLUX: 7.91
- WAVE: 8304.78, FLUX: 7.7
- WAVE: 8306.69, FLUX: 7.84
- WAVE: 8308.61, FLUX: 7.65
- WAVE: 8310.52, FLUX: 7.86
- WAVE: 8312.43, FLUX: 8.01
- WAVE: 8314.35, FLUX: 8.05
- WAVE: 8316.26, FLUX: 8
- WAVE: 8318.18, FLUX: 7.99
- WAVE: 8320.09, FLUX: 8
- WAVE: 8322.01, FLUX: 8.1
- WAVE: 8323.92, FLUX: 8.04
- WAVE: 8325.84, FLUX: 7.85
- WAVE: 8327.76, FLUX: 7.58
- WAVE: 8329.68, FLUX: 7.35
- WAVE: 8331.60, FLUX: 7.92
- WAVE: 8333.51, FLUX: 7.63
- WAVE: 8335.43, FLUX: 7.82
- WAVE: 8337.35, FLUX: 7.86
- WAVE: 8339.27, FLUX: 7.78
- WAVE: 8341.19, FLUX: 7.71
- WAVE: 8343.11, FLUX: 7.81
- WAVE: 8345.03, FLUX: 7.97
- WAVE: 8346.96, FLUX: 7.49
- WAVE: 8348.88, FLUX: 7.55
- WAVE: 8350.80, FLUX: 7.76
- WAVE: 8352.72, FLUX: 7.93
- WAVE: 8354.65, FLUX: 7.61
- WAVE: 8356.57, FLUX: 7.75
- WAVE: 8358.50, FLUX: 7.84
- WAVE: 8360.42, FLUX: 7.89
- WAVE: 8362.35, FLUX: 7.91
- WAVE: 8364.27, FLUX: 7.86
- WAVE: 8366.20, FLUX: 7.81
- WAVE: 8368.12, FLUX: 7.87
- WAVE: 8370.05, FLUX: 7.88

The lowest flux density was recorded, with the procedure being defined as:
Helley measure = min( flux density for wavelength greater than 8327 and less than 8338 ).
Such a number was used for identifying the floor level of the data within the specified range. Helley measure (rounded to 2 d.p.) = 7.35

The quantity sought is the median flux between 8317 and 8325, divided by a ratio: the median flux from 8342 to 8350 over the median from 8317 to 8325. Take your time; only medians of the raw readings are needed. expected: 8.38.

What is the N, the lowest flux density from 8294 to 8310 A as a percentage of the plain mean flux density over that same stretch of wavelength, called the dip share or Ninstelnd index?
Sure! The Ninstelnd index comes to 97.1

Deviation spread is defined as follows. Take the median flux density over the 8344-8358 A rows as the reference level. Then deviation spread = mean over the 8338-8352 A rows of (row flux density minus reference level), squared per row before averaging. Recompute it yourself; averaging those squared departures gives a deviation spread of 0.023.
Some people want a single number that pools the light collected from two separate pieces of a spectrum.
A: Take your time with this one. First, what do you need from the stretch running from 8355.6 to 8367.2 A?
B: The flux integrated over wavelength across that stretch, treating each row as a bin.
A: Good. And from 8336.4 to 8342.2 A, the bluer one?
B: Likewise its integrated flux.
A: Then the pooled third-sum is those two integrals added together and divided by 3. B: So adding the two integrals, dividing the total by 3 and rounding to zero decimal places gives 45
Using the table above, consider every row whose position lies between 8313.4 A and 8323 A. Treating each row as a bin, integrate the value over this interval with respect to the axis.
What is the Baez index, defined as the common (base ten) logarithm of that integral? 1.89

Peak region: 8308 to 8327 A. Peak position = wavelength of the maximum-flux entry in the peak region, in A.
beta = 8322.01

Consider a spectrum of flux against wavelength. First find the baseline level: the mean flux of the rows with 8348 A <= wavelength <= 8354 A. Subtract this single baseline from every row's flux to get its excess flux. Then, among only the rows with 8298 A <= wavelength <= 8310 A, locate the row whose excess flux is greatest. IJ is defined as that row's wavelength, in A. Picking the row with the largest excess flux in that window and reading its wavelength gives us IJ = 8300.96 A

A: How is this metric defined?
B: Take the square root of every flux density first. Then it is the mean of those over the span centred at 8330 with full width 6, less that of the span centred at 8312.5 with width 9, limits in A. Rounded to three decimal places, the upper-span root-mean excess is -0.054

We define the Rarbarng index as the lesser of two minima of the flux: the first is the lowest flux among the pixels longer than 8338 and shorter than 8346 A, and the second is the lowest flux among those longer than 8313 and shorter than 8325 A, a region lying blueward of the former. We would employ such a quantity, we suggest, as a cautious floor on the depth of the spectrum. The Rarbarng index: 7.71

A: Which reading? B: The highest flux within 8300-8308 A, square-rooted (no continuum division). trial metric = 2.84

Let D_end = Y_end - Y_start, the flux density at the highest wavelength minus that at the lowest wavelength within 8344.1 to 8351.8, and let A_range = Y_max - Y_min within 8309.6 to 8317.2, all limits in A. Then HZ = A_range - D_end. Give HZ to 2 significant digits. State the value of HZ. 0.40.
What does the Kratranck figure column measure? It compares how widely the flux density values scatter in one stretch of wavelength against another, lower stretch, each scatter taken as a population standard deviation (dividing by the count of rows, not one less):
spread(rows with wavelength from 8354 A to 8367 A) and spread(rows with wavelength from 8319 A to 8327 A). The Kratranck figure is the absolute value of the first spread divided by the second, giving 1.0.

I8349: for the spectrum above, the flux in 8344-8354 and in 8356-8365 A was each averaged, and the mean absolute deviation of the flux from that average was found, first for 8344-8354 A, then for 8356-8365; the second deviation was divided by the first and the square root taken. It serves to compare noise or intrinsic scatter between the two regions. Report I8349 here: 0.50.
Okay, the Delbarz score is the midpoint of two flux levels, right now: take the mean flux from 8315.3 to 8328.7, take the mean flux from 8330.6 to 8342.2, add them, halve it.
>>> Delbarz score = 7.86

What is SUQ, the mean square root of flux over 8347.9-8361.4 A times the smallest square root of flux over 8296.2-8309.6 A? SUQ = 7.71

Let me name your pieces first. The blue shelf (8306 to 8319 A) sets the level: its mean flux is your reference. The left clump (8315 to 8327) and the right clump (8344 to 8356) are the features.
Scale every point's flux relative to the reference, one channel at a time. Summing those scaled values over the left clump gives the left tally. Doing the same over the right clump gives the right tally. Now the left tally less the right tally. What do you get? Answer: 0.21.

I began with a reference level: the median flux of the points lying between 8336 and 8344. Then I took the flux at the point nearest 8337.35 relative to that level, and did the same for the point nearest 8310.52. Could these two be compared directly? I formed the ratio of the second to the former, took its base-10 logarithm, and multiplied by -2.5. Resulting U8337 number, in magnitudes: 0.00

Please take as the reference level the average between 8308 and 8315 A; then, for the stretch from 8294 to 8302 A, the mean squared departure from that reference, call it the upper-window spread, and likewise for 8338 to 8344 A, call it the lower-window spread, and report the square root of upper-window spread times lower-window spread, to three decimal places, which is 0.017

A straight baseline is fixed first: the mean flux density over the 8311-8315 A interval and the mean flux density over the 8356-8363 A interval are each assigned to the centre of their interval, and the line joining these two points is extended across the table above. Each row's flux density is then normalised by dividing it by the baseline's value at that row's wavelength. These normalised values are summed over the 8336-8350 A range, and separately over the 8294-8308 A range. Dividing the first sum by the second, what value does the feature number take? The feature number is 1.00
